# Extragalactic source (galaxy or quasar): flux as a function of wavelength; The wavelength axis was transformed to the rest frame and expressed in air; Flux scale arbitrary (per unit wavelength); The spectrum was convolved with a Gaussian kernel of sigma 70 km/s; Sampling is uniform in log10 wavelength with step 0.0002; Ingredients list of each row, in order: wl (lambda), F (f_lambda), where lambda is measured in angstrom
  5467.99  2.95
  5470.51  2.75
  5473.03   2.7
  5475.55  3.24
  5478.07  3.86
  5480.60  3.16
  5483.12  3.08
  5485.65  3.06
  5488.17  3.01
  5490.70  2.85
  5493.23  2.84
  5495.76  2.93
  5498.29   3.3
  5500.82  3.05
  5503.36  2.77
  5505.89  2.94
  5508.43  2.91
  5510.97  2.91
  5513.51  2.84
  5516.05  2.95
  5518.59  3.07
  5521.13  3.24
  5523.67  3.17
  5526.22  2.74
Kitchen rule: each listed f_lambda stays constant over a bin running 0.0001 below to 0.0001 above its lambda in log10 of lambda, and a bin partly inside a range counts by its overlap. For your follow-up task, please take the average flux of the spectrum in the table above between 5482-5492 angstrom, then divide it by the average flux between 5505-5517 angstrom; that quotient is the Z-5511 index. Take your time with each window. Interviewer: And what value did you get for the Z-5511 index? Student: 1.03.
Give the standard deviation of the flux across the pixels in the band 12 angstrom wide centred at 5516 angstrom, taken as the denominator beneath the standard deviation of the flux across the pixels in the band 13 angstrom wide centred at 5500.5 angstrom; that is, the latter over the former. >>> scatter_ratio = 1.25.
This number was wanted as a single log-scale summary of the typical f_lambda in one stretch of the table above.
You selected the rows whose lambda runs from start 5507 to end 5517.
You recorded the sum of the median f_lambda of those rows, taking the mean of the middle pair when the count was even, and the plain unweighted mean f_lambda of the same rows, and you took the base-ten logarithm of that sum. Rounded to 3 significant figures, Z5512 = 0.764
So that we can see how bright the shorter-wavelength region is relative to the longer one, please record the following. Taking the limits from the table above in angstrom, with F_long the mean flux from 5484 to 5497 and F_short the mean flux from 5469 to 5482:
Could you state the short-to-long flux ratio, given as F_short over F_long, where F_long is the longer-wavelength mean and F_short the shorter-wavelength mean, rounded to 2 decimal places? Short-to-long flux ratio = 1.07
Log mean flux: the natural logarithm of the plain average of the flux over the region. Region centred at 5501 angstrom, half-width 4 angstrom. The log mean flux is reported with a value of 1.11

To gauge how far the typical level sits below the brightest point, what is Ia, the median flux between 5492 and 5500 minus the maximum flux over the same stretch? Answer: -0.37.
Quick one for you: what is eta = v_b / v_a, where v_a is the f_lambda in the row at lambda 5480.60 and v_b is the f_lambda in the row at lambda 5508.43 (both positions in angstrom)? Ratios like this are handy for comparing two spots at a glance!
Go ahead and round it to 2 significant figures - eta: 0.92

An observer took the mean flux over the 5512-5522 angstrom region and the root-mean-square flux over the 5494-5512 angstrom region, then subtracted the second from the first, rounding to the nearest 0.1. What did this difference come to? 0.0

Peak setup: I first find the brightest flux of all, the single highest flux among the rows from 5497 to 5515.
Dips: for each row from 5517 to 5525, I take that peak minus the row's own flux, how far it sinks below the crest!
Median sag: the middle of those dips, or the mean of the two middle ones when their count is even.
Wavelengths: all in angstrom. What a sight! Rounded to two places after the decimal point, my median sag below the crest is 0.13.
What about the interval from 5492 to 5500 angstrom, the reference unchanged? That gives 0.37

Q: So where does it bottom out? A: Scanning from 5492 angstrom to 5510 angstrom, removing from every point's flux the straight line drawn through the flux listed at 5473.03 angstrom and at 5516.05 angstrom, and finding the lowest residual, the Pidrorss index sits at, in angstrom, 5503.36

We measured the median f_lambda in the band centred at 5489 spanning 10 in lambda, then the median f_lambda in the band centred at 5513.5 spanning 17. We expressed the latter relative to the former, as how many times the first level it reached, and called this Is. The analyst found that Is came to 1.00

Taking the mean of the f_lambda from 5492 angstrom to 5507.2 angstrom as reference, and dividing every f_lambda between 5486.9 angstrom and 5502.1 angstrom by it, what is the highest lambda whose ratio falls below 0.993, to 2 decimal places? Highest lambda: 5495.76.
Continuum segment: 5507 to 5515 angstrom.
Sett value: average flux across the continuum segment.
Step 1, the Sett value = 2.89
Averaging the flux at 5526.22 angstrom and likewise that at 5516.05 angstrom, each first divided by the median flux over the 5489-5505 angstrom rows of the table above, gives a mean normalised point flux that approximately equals 0.984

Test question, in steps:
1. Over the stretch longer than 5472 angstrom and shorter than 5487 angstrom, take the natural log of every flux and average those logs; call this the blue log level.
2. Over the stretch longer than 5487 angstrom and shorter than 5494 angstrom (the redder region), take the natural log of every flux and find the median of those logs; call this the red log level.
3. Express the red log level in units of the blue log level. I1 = 0.91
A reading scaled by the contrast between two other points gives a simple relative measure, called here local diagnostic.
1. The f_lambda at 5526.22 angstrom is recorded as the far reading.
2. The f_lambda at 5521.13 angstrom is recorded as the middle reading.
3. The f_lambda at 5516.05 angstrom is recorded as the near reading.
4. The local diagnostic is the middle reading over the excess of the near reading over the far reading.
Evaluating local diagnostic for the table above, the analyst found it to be 15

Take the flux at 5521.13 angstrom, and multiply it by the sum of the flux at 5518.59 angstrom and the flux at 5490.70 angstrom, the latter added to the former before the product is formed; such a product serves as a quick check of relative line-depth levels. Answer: 19.2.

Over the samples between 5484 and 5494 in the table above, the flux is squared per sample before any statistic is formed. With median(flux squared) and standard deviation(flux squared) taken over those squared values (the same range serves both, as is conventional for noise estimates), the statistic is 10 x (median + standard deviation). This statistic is 92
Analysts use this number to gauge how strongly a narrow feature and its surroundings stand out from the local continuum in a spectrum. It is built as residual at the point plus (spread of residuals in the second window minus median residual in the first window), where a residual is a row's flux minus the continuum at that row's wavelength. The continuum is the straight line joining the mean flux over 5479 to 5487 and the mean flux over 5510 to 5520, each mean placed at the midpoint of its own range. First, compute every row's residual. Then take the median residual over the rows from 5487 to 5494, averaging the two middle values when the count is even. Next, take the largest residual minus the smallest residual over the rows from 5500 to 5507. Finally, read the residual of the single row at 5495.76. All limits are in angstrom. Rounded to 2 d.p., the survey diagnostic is 0.37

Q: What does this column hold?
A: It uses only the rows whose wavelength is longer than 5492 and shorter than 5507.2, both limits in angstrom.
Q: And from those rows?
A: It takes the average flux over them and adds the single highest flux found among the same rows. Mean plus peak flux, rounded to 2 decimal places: 6.27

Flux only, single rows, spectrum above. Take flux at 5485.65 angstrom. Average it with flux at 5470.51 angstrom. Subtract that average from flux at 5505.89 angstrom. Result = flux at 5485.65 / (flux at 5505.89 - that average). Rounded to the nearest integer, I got 87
